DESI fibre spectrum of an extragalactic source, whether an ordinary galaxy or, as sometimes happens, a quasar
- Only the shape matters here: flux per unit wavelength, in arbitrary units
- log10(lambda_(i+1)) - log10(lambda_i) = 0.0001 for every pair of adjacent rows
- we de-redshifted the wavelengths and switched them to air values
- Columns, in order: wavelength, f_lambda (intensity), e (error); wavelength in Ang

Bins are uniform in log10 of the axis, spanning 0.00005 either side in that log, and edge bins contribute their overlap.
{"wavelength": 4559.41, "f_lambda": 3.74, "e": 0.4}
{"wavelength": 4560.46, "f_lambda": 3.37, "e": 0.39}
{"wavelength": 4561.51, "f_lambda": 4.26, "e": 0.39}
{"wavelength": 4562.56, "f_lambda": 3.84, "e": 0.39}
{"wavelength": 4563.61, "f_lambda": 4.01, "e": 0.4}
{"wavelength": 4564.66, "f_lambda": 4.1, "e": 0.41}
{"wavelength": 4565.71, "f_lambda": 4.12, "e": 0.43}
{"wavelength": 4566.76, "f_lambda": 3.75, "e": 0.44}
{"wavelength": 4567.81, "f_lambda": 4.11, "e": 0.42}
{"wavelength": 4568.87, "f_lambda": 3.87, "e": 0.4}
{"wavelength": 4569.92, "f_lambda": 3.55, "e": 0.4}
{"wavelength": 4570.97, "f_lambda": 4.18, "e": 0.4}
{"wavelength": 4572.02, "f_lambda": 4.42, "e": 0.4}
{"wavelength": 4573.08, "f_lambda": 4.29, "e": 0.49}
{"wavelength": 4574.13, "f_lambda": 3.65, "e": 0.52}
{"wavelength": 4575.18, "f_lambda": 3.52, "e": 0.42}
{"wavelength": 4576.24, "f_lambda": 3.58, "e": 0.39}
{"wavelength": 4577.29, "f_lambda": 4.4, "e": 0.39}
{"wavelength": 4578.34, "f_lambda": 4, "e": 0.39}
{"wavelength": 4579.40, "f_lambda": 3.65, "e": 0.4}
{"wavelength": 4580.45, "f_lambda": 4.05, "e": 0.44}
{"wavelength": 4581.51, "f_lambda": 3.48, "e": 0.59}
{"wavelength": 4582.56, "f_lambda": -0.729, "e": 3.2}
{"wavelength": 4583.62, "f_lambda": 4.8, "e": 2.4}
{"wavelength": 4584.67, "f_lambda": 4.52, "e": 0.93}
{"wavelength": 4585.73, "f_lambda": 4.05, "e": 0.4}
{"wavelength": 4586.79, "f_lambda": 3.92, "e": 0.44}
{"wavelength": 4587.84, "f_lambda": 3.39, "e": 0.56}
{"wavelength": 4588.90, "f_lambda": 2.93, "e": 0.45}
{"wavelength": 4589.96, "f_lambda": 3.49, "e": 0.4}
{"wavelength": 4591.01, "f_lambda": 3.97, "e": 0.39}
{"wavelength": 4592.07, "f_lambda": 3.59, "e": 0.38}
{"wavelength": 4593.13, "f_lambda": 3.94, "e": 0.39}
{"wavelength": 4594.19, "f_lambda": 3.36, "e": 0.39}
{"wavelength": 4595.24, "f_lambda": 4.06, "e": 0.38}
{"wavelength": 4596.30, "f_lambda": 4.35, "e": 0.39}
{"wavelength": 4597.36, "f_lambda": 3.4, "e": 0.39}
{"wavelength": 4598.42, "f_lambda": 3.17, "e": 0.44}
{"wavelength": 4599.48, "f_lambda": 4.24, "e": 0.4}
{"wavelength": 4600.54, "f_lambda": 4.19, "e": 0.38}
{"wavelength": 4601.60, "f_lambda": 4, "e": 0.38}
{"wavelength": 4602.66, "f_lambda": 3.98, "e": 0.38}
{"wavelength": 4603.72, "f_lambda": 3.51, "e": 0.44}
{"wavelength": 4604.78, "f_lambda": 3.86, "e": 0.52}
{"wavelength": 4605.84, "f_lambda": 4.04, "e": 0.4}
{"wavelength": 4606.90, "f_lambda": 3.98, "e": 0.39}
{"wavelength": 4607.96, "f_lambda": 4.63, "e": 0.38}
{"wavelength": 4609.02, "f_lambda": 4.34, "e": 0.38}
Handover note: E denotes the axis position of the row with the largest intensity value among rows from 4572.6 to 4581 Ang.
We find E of 4577.29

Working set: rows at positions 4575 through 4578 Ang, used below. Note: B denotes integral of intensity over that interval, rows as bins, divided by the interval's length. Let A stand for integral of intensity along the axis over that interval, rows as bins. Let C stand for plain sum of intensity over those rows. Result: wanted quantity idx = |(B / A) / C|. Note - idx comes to 0.0290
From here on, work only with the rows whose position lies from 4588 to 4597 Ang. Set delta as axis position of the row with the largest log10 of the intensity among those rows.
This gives 4596.30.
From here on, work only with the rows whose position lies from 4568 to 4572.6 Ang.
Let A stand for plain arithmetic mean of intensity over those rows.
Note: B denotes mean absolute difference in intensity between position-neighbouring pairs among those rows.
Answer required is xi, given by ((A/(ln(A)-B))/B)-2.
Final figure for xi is 8.2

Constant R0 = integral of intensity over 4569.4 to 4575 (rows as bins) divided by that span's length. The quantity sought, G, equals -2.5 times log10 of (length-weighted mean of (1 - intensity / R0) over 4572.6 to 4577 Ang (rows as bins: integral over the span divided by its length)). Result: 3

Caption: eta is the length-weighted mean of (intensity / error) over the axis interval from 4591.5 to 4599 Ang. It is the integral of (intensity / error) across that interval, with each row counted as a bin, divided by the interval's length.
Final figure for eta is 9.4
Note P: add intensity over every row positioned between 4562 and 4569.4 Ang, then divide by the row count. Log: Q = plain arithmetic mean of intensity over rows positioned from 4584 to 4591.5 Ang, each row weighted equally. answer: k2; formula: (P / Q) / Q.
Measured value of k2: 0.28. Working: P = 3.97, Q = 3.75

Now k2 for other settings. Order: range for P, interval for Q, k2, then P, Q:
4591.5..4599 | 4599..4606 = 0.23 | 3.70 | 3.97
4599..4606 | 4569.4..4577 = 0.26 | 3.97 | 3.88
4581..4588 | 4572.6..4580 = 0.22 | 3.35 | 3.87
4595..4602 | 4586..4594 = 0.30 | 3.92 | 3.60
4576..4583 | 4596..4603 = 0.21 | 3.20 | 3.90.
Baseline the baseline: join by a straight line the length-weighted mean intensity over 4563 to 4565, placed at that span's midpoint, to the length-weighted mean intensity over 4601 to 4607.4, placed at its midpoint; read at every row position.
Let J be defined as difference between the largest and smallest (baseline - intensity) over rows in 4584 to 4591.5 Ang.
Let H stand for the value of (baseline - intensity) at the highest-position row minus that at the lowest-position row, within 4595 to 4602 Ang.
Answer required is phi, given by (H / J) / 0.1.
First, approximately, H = 0.04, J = 1.6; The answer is 0.2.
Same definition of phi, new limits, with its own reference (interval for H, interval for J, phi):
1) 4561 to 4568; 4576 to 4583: 0.2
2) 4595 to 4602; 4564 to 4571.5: 0.6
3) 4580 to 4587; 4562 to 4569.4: 2.9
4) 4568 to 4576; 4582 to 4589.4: 0.6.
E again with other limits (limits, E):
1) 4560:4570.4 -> 4561.51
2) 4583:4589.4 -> 4583.62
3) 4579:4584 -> 4583.62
